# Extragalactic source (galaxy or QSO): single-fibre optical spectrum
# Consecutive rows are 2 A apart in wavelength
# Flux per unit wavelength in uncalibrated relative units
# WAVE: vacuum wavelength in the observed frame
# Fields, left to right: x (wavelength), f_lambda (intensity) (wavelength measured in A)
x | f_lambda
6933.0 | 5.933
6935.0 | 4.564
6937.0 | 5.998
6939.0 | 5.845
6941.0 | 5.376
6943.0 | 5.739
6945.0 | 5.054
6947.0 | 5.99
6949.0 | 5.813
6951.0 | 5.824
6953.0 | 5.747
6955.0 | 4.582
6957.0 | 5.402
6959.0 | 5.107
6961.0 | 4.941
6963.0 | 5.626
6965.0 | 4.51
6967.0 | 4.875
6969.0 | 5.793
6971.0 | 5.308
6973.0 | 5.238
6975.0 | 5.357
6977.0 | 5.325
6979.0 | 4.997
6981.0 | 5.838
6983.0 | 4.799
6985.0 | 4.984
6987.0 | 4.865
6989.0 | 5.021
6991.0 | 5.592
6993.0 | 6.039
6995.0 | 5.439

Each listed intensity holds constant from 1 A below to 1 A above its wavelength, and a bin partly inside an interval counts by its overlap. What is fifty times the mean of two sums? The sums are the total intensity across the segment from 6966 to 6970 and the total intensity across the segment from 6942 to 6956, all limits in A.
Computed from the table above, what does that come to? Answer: 1235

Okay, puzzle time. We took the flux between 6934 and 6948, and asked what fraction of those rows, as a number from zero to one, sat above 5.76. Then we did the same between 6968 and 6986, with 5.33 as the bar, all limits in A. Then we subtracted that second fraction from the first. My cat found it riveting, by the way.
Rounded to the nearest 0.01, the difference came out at 0.10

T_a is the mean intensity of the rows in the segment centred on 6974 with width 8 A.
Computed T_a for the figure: 5.31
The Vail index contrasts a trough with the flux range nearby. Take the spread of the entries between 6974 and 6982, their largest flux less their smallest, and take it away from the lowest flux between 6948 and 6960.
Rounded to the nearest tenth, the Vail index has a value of 3.7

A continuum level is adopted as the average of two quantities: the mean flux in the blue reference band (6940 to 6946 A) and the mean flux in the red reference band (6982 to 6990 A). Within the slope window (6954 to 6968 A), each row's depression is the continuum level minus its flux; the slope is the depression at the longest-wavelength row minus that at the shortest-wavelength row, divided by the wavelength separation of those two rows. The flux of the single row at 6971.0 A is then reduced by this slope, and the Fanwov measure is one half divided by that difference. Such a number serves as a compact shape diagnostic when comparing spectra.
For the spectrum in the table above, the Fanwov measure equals 0.094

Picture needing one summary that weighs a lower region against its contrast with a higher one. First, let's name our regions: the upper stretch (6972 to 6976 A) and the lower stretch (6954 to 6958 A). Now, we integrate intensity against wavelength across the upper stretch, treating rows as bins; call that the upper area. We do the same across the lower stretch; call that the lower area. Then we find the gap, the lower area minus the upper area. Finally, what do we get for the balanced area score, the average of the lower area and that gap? 9.4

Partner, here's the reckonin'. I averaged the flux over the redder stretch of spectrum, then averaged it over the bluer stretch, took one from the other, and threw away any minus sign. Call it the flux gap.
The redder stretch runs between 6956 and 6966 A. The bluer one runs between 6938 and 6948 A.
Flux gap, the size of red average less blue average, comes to 0.48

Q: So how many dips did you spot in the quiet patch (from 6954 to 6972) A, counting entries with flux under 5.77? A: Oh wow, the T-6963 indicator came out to 8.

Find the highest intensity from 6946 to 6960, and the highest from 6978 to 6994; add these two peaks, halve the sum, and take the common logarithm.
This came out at 0.779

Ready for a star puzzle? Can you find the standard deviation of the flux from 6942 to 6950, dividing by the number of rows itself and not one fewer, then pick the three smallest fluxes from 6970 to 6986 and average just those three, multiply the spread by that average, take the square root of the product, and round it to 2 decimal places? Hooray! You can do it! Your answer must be 1.32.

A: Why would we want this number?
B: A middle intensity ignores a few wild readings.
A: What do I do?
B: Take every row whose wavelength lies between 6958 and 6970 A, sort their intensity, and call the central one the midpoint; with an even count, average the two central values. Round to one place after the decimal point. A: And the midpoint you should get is 5.0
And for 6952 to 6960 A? 5.3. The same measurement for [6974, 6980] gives 5.3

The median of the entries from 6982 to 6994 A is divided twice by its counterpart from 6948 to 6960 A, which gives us 0.161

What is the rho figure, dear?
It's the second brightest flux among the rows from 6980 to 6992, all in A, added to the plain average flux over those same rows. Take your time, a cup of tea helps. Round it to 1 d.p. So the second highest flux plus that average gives 10.8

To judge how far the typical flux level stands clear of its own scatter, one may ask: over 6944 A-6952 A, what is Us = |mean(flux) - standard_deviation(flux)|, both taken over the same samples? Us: 5.3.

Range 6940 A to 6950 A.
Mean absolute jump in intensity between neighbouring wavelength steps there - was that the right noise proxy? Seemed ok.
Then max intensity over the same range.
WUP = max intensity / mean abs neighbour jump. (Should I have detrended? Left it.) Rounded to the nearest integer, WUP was 11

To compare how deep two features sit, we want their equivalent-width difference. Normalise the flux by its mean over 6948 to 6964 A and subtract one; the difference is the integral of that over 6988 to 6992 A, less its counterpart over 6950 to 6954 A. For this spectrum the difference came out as -0.36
